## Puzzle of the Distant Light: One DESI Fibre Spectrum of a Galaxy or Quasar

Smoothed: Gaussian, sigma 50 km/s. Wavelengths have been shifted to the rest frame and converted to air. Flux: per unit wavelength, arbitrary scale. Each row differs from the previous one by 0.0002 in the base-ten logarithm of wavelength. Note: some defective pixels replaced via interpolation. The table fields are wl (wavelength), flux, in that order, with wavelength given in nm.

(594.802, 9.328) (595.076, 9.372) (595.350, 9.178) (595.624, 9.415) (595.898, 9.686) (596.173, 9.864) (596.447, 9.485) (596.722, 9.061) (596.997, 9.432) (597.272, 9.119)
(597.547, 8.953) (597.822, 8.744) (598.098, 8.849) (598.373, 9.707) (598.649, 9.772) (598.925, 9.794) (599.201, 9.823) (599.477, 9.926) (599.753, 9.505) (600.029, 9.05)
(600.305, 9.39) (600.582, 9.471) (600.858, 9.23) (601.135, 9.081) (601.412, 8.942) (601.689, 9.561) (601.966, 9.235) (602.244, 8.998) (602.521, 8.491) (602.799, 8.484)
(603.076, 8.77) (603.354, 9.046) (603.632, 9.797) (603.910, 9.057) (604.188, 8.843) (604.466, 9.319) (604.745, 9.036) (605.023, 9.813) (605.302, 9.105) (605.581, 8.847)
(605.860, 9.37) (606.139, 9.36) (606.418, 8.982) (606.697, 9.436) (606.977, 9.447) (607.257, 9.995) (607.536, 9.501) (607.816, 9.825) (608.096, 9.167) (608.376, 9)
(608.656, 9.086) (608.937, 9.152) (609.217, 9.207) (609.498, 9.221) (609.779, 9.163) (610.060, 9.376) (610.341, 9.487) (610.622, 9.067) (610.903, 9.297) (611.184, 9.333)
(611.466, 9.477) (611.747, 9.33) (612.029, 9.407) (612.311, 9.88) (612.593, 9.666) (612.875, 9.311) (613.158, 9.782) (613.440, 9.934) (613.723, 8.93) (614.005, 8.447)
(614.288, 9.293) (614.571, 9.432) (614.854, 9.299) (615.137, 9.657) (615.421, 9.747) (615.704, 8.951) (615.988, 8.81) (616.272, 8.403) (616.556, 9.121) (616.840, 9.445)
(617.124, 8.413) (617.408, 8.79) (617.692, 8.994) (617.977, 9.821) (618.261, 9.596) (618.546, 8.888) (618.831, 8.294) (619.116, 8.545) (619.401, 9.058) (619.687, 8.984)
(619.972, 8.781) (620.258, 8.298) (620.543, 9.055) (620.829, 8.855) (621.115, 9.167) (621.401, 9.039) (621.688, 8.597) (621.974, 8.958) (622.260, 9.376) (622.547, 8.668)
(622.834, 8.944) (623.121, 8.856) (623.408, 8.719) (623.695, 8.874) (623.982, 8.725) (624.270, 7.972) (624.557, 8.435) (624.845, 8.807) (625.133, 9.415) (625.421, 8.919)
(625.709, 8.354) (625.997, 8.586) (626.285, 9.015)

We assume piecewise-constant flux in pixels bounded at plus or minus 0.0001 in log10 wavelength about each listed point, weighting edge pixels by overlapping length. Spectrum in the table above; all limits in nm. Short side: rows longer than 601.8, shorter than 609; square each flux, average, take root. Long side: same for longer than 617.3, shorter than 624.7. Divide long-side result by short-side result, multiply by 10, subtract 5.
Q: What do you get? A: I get 4.63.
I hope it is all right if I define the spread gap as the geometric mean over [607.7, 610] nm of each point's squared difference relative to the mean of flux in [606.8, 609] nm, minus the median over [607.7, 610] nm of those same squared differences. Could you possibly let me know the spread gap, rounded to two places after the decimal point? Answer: 0.01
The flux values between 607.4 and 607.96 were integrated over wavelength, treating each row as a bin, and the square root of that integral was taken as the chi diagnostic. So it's 2.33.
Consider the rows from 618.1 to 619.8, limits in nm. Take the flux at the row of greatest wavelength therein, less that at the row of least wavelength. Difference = -0.6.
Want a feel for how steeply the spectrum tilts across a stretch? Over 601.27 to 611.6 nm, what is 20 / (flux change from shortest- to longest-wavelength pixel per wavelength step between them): 376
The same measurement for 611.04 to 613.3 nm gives 88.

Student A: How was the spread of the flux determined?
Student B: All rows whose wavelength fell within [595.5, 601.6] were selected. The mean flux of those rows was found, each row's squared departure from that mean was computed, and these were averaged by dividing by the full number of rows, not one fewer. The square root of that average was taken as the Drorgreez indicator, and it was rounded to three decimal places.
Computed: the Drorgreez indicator 0.353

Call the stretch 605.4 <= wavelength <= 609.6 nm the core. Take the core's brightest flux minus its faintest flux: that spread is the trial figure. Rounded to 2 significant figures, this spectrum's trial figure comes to 1.1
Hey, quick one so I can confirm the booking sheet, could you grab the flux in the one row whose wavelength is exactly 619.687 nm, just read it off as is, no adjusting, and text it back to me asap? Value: 8.984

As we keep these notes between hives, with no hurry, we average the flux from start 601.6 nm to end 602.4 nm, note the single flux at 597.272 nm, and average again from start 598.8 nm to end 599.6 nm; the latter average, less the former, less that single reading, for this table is -8.5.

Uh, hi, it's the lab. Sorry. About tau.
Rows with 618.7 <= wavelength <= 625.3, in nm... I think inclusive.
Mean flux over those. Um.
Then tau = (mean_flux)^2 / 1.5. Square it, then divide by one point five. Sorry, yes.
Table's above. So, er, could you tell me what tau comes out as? 51.6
